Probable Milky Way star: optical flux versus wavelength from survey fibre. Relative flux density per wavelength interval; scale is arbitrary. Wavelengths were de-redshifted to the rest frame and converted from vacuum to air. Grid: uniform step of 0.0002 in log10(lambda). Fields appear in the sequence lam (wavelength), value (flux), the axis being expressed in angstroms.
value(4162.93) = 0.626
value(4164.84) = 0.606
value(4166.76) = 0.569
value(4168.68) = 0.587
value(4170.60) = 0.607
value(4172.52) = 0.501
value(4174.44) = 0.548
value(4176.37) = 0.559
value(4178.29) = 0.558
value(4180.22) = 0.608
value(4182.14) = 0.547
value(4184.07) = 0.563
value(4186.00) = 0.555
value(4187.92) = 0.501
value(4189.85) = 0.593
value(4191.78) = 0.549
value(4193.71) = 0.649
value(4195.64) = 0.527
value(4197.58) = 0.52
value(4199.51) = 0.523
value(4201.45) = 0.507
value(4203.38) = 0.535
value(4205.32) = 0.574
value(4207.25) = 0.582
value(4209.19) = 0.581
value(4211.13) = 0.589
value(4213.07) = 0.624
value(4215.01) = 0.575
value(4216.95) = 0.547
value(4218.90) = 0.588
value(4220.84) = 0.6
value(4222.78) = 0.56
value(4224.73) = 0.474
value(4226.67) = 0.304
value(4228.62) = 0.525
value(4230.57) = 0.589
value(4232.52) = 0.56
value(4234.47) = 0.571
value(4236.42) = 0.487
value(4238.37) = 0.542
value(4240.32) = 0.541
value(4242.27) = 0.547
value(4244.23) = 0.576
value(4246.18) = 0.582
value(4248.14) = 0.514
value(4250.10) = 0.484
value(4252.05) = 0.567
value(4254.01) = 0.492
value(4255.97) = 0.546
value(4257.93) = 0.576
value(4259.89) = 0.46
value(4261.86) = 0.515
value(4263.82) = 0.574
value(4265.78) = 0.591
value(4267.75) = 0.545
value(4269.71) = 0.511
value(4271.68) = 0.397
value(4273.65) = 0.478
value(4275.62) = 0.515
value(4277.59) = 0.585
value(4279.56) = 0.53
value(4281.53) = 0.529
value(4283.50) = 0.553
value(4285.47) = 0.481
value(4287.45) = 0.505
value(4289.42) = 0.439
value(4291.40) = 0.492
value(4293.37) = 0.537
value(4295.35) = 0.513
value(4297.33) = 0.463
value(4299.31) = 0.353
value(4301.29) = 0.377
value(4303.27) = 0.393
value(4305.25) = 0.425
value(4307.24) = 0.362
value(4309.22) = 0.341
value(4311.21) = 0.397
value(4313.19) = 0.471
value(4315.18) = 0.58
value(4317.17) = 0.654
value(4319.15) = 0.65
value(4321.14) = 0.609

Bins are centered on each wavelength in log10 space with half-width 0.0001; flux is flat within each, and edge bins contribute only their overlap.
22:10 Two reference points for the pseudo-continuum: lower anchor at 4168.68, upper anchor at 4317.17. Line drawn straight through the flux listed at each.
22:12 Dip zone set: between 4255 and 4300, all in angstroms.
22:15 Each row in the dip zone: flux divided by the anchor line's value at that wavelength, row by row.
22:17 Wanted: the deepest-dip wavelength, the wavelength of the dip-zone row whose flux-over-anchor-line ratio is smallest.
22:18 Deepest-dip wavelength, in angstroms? 4299.31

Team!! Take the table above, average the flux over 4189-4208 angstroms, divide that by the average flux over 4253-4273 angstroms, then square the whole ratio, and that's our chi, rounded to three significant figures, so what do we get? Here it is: 1.14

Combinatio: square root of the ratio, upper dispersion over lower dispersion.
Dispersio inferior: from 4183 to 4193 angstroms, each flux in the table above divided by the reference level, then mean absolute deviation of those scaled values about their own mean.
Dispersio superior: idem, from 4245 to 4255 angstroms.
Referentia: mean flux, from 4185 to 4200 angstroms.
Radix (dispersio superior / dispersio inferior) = 1.3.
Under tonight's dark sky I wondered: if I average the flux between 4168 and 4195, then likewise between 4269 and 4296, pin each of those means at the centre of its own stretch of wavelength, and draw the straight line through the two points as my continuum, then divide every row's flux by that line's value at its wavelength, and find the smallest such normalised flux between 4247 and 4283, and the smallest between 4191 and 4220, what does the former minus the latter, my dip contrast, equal -0.139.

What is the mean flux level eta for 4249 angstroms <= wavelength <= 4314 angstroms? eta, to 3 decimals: 0.485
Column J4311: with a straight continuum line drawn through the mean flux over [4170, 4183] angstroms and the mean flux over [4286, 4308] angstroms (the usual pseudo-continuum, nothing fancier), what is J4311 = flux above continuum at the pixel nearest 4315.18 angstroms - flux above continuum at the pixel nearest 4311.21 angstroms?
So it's 0.19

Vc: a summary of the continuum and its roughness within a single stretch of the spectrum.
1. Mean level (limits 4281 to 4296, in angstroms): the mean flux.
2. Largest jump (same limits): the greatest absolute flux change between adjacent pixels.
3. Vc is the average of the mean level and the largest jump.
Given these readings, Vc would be 0.289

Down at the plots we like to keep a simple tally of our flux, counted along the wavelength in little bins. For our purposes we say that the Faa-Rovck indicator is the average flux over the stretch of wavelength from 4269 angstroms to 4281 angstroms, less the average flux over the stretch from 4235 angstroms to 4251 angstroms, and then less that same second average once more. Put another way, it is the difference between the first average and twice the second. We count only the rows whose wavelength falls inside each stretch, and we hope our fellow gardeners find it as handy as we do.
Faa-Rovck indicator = -0.57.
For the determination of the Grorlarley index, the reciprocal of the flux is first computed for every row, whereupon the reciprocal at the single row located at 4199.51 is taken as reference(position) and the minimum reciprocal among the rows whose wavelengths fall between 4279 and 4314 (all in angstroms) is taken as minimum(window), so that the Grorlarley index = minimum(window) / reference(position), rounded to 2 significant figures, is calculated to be 0.95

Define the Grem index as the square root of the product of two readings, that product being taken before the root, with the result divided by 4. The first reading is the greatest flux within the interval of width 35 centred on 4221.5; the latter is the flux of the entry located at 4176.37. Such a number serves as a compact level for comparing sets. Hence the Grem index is 0.148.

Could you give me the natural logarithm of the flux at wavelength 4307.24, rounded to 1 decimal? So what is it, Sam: -1.0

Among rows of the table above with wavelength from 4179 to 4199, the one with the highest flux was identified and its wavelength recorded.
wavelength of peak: 4193.71 angstroms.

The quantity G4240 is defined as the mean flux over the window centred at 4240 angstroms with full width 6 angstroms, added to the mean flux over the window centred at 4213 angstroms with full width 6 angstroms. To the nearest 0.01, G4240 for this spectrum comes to 1.14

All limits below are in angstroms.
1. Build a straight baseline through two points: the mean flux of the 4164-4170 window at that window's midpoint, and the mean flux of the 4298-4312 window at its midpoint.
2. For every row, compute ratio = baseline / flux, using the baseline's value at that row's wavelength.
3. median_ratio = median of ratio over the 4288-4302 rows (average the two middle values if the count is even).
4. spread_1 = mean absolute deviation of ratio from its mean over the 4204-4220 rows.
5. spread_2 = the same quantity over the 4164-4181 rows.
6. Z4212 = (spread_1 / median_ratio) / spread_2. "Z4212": 0.64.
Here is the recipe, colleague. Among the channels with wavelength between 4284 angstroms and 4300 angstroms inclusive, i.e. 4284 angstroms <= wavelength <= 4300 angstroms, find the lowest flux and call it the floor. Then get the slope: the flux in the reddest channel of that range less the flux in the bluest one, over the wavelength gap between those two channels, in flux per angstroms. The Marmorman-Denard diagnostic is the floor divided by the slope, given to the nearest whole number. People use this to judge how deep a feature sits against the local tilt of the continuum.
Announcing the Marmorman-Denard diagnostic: -38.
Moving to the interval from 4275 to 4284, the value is 107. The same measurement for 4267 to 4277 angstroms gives -104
